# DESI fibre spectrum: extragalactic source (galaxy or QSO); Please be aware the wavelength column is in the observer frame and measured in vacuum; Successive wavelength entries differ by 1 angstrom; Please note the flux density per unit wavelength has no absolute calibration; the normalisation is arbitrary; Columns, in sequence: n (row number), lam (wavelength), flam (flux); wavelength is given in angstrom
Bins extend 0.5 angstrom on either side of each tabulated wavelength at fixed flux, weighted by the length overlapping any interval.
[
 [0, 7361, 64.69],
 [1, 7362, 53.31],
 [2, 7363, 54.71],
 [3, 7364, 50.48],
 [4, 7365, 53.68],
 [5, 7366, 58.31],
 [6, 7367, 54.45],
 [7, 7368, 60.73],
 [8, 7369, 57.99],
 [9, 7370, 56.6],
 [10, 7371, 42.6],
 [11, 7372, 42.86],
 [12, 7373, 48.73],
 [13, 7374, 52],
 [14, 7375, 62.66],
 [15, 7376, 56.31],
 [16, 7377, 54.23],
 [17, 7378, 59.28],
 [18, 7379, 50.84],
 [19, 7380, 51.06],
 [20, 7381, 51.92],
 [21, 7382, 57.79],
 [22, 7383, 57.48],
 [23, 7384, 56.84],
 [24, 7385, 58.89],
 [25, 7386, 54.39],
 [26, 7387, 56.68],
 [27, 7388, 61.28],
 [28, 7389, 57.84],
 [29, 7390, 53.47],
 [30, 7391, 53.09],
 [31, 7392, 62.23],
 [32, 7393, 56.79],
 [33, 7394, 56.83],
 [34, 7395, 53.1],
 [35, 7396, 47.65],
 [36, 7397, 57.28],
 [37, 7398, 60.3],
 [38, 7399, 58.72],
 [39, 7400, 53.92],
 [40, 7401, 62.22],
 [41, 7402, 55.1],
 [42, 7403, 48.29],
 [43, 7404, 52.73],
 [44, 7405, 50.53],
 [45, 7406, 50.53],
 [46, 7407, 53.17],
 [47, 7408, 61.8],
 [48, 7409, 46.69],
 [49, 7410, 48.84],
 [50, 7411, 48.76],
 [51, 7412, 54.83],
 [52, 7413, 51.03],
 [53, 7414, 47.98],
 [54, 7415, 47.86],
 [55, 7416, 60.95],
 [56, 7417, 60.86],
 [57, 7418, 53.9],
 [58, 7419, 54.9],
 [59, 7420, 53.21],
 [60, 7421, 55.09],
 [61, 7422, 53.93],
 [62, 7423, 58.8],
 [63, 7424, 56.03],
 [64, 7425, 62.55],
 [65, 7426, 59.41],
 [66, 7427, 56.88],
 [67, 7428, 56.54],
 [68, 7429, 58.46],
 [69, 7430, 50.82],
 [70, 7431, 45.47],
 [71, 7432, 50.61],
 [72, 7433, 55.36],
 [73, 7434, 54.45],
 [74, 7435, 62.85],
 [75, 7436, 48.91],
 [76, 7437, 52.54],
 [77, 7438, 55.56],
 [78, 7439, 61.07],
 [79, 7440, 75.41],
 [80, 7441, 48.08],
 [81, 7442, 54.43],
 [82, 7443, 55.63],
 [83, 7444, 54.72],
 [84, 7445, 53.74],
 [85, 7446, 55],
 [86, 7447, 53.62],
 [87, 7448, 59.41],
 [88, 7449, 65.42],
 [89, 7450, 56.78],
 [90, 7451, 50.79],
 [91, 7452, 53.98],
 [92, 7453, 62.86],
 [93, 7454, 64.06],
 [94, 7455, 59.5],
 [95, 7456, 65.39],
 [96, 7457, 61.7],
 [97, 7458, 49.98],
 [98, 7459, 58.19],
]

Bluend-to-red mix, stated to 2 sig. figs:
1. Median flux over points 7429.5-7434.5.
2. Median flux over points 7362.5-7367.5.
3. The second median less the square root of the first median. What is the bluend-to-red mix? 47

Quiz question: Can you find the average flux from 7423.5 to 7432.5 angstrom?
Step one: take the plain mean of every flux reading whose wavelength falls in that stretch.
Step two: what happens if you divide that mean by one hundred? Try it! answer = 0.552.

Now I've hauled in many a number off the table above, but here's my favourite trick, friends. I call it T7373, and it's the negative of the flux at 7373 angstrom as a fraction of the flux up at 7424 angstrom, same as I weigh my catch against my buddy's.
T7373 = -0.87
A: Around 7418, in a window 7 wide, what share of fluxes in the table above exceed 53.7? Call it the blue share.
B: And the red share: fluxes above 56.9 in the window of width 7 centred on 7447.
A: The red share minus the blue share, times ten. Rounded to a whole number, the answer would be -4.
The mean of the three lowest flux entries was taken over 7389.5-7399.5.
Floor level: 51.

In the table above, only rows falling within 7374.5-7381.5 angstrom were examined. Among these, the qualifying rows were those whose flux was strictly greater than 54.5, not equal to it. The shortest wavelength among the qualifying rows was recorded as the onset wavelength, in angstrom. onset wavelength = 7375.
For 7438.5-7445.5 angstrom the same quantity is 7439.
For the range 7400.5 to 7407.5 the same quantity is 7401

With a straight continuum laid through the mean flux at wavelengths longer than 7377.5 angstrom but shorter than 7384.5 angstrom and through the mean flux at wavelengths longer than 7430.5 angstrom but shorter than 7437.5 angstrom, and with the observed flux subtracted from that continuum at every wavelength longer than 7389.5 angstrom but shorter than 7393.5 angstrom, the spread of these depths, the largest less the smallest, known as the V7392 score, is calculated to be 9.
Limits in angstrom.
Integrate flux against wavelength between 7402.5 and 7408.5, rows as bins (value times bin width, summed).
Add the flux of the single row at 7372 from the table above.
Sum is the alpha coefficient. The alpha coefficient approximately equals 360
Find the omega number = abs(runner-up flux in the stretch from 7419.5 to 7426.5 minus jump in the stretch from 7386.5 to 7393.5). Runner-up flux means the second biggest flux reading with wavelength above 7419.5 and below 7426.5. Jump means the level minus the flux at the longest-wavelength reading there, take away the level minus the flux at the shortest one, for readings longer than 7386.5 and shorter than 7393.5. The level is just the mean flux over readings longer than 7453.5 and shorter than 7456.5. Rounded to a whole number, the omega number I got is 60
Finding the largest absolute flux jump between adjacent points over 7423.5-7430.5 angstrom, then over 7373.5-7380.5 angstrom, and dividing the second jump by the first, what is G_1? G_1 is 1.40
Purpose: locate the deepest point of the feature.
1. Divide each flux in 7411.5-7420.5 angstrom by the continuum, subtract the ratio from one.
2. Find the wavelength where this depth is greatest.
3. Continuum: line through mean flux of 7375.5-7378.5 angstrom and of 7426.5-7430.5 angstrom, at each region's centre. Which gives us 7415 angstrom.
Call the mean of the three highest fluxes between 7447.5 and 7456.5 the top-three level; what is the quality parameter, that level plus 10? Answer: 75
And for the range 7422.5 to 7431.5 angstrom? 70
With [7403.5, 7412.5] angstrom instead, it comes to 67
